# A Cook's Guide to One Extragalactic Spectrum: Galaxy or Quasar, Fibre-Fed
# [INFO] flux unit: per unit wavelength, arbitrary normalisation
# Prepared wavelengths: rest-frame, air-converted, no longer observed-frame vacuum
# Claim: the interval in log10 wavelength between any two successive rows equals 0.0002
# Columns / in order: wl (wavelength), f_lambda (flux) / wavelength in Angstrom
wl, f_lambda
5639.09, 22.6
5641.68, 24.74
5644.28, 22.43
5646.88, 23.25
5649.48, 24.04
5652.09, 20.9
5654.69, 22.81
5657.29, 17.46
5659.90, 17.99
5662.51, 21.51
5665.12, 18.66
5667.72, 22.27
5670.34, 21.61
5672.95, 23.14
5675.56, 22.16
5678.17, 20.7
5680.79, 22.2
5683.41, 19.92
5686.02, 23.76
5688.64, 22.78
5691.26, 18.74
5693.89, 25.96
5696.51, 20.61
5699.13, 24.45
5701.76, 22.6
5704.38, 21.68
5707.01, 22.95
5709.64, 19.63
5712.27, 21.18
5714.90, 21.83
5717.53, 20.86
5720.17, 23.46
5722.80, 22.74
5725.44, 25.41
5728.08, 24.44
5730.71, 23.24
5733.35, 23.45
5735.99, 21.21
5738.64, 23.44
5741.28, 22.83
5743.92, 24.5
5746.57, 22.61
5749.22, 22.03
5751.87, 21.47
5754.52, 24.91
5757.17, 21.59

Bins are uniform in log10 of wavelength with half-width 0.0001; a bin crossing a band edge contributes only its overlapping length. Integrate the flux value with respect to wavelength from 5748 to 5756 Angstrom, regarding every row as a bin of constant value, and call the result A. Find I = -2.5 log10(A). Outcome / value -5.65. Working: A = 182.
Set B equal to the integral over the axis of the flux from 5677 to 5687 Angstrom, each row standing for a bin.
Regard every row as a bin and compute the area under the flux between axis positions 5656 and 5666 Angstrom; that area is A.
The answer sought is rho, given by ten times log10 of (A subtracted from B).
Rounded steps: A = 189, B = 216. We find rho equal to 14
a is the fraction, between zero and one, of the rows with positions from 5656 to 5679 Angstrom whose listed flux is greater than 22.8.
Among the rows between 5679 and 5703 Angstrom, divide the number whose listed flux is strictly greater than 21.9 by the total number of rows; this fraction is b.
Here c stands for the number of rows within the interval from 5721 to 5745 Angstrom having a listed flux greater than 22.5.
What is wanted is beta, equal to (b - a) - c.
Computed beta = -7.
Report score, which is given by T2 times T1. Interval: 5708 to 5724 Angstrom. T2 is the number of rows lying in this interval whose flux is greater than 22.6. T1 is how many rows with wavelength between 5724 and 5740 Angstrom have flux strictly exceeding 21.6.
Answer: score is 10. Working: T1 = 5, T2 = 2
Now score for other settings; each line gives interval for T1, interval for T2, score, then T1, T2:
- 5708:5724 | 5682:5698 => 9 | 3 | 3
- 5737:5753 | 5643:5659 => 15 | 5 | 3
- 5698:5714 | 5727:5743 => 20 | 4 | 5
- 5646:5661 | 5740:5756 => 12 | 3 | 4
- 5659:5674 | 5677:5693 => 6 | 3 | 2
